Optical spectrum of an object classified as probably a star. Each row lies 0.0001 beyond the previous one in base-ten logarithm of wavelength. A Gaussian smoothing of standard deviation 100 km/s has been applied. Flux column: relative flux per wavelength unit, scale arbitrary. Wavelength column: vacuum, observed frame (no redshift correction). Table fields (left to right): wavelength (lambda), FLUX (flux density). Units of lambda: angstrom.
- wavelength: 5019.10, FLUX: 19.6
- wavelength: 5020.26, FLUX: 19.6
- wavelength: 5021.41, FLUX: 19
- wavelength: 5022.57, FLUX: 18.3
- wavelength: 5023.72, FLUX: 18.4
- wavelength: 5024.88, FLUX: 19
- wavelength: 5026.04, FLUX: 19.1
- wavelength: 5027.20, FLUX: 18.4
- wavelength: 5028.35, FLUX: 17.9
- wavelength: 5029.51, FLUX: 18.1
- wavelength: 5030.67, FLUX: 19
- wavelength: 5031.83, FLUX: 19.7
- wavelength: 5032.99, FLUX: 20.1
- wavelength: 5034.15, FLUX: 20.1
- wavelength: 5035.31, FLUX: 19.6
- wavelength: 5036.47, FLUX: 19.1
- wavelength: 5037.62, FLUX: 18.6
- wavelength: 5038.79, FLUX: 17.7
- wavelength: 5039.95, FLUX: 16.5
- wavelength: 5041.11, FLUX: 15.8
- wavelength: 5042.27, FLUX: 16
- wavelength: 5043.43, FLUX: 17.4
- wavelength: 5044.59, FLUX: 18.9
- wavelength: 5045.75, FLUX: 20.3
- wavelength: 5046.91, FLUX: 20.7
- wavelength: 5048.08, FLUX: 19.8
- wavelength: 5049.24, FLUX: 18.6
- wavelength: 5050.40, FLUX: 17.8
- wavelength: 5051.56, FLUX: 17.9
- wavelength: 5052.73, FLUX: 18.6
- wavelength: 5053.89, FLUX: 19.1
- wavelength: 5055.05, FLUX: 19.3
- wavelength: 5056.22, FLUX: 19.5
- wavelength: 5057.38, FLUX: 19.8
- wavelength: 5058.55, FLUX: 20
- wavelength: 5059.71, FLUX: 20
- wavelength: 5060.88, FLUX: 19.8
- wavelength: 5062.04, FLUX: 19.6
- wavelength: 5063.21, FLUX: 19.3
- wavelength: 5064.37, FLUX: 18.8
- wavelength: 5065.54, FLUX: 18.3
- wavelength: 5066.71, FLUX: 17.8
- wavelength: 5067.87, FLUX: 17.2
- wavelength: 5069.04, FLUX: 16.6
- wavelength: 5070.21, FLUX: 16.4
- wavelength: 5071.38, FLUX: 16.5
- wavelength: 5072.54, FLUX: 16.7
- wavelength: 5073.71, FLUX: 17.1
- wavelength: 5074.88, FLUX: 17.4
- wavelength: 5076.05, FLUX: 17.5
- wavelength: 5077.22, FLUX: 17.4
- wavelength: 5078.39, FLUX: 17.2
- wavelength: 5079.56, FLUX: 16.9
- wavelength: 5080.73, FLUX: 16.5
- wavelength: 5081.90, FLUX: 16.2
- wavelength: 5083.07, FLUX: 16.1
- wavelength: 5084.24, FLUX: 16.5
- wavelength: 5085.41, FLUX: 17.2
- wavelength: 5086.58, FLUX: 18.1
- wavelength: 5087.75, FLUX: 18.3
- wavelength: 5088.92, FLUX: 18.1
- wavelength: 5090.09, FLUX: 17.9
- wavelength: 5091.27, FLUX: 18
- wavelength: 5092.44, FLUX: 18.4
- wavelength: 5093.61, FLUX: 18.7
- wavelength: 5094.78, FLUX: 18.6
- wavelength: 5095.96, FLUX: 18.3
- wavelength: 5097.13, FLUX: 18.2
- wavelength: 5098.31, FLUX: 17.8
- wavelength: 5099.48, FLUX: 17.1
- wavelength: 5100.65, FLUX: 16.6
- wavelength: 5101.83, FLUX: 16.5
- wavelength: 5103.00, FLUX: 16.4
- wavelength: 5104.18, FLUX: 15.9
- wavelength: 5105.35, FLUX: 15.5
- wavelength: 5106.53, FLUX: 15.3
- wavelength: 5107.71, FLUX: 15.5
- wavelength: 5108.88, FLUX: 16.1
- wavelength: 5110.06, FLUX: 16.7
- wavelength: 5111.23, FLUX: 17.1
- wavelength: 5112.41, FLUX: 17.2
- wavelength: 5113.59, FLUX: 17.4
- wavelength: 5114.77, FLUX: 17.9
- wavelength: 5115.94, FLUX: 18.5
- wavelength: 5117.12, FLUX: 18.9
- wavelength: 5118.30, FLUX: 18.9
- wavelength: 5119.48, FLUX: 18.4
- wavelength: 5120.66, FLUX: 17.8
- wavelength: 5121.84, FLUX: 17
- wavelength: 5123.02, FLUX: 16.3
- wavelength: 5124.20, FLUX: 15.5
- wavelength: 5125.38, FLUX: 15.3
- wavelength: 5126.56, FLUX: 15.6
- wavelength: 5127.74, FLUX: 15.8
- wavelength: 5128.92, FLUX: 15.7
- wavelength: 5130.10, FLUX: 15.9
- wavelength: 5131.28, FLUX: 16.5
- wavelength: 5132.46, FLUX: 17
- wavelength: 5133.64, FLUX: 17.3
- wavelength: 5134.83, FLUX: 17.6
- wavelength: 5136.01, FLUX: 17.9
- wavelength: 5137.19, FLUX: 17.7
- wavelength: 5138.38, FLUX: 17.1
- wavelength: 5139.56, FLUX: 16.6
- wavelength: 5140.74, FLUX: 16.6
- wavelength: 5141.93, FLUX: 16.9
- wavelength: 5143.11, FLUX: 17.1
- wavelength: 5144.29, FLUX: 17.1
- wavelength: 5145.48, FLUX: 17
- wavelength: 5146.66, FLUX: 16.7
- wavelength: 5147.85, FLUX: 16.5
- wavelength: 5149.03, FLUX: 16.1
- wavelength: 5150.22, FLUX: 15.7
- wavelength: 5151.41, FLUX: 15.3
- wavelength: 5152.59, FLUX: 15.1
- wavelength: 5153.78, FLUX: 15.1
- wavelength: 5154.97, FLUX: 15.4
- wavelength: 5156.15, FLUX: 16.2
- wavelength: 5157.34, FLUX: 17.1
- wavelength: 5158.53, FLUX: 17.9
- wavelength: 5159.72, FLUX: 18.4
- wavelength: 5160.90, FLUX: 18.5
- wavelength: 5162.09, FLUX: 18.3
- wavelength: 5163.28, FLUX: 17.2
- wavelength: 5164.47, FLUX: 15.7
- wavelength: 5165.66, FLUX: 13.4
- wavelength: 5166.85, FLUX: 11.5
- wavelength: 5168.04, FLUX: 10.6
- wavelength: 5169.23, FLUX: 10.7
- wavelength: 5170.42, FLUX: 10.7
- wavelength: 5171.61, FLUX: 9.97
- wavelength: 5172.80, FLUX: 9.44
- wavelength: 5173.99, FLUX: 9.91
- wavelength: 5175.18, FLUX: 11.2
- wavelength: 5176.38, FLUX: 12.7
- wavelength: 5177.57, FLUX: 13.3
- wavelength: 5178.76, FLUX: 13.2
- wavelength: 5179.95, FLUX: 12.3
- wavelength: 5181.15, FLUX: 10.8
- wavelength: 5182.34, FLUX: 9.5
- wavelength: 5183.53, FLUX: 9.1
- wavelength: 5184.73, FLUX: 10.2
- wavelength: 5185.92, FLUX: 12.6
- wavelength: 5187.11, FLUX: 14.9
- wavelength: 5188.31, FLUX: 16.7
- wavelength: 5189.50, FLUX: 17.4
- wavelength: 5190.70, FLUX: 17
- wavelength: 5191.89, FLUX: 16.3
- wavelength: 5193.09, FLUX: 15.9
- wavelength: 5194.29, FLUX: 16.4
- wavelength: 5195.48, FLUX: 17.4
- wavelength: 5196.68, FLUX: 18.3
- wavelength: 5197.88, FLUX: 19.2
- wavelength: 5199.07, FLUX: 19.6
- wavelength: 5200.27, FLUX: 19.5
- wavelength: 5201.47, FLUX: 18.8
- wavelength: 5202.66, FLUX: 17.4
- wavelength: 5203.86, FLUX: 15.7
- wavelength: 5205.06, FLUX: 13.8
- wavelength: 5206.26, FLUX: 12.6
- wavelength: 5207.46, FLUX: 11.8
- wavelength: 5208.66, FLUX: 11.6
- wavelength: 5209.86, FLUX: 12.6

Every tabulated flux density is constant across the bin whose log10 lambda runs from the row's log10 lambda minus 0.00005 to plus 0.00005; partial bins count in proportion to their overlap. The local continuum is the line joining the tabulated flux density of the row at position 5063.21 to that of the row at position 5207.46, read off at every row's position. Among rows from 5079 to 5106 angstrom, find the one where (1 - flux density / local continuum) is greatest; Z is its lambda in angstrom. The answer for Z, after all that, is 5083.07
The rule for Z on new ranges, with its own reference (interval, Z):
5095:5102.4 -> 5101.83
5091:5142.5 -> 5106.53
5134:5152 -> 5151.41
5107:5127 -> 5107.71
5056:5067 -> 5066.71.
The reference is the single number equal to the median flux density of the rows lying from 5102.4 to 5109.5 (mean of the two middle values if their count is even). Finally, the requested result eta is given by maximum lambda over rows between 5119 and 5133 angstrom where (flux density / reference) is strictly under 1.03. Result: 5130.10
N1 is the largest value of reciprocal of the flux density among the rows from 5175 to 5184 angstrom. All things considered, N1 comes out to 0.110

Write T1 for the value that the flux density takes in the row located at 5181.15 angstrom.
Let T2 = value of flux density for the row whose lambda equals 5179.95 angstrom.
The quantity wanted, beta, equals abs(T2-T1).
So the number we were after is 1.5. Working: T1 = 10.8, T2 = 12.3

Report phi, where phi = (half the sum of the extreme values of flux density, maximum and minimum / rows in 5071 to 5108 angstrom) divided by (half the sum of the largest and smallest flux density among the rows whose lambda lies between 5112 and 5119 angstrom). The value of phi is 0.94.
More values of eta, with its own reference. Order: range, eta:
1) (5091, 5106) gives 5105.35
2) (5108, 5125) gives 5124.20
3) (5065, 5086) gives 5083.07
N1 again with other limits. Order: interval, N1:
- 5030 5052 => 0.063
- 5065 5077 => 0.061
